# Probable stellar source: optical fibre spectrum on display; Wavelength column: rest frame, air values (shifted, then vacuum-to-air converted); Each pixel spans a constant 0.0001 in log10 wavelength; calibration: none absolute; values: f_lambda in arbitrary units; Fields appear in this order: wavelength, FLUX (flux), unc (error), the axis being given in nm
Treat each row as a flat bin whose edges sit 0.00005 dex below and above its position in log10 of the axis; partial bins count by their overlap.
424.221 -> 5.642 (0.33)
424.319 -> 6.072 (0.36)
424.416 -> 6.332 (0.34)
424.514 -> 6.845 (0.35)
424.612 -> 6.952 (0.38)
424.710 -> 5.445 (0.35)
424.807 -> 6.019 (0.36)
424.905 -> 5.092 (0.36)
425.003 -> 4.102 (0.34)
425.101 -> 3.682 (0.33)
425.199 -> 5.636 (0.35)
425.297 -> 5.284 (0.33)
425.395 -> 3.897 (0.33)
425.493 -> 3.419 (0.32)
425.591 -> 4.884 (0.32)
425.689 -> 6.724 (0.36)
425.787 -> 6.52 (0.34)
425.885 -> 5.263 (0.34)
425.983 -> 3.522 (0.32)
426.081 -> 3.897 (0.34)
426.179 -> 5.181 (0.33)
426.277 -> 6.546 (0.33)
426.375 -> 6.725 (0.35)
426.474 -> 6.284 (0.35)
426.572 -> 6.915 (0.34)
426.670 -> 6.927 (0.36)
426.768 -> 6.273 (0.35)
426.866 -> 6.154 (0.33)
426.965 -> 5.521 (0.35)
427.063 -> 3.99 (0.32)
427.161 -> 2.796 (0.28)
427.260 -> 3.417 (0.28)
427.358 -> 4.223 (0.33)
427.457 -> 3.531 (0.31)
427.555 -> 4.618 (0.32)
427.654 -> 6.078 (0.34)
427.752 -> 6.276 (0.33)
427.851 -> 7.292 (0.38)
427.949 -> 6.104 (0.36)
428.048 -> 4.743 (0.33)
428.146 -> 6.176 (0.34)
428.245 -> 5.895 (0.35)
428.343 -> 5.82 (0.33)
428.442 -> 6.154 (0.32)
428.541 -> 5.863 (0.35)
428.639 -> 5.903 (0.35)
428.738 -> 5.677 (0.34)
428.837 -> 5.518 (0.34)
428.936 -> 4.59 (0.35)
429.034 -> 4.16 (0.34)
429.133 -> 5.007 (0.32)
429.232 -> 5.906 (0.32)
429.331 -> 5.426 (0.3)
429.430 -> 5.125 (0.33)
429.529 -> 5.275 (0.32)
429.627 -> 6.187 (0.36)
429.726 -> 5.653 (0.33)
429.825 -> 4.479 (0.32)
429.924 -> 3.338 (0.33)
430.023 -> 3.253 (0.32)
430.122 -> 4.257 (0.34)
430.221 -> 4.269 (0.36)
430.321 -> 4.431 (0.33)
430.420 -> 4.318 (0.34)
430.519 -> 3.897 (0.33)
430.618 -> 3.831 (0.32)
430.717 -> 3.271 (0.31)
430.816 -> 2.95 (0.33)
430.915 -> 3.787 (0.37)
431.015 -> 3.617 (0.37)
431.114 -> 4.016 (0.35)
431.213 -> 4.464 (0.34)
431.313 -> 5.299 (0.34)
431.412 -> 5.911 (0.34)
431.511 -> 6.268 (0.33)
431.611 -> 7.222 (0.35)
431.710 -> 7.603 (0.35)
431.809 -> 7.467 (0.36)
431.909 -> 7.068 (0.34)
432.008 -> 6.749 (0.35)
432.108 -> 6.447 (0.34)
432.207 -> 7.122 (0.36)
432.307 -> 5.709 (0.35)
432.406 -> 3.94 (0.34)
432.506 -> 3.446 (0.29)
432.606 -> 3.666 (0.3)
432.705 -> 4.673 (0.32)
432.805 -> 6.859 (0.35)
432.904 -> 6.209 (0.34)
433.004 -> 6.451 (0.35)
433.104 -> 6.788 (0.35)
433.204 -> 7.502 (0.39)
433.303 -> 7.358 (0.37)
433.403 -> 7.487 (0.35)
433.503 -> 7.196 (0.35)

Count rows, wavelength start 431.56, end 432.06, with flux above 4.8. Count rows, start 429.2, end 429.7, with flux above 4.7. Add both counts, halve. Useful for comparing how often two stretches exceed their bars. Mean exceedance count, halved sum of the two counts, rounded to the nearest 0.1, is 5.0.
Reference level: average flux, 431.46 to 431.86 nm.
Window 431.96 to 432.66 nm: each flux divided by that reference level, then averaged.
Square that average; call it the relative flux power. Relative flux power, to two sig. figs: 0.55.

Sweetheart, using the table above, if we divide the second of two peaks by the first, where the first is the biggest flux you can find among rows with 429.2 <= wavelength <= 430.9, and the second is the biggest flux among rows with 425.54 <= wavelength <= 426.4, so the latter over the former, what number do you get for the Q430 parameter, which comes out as 1.09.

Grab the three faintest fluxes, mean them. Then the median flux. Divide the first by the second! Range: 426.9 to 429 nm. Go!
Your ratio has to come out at 0.572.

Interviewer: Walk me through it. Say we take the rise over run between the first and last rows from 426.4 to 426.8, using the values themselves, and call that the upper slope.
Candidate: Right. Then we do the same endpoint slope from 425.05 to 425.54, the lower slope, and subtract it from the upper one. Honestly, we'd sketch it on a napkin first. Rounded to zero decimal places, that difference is 1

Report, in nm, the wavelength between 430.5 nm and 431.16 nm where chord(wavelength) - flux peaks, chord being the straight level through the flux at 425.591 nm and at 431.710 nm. 430.816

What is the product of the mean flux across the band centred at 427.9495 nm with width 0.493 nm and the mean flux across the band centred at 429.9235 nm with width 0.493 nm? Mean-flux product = 26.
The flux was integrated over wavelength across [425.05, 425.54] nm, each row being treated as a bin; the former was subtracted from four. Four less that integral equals 1.85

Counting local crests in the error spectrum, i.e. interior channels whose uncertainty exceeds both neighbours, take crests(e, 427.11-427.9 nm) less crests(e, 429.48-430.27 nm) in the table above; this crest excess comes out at 0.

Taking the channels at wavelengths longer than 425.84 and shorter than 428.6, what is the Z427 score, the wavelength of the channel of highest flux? 427.851 nm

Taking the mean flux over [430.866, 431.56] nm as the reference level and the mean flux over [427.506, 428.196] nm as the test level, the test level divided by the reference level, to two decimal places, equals 1.24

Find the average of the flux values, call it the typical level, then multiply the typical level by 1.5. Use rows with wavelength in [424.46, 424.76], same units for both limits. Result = 9.6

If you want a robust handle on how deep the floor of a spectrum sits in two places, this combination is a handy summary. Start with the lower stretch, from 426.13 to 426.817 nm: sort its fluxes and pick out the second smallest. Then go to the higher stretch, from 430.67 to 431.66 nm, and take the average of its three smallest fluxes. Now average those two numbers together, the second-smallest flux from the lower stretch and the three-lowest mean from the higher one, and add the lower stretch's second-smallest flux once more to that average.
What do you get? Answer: 11.0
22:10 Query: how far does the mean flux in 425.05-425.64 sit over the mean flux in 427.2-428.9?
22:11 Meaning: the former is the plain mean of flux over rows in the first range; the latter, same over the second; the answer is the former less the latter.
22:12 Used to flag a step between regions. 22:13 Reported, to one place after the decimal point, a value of -1.0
